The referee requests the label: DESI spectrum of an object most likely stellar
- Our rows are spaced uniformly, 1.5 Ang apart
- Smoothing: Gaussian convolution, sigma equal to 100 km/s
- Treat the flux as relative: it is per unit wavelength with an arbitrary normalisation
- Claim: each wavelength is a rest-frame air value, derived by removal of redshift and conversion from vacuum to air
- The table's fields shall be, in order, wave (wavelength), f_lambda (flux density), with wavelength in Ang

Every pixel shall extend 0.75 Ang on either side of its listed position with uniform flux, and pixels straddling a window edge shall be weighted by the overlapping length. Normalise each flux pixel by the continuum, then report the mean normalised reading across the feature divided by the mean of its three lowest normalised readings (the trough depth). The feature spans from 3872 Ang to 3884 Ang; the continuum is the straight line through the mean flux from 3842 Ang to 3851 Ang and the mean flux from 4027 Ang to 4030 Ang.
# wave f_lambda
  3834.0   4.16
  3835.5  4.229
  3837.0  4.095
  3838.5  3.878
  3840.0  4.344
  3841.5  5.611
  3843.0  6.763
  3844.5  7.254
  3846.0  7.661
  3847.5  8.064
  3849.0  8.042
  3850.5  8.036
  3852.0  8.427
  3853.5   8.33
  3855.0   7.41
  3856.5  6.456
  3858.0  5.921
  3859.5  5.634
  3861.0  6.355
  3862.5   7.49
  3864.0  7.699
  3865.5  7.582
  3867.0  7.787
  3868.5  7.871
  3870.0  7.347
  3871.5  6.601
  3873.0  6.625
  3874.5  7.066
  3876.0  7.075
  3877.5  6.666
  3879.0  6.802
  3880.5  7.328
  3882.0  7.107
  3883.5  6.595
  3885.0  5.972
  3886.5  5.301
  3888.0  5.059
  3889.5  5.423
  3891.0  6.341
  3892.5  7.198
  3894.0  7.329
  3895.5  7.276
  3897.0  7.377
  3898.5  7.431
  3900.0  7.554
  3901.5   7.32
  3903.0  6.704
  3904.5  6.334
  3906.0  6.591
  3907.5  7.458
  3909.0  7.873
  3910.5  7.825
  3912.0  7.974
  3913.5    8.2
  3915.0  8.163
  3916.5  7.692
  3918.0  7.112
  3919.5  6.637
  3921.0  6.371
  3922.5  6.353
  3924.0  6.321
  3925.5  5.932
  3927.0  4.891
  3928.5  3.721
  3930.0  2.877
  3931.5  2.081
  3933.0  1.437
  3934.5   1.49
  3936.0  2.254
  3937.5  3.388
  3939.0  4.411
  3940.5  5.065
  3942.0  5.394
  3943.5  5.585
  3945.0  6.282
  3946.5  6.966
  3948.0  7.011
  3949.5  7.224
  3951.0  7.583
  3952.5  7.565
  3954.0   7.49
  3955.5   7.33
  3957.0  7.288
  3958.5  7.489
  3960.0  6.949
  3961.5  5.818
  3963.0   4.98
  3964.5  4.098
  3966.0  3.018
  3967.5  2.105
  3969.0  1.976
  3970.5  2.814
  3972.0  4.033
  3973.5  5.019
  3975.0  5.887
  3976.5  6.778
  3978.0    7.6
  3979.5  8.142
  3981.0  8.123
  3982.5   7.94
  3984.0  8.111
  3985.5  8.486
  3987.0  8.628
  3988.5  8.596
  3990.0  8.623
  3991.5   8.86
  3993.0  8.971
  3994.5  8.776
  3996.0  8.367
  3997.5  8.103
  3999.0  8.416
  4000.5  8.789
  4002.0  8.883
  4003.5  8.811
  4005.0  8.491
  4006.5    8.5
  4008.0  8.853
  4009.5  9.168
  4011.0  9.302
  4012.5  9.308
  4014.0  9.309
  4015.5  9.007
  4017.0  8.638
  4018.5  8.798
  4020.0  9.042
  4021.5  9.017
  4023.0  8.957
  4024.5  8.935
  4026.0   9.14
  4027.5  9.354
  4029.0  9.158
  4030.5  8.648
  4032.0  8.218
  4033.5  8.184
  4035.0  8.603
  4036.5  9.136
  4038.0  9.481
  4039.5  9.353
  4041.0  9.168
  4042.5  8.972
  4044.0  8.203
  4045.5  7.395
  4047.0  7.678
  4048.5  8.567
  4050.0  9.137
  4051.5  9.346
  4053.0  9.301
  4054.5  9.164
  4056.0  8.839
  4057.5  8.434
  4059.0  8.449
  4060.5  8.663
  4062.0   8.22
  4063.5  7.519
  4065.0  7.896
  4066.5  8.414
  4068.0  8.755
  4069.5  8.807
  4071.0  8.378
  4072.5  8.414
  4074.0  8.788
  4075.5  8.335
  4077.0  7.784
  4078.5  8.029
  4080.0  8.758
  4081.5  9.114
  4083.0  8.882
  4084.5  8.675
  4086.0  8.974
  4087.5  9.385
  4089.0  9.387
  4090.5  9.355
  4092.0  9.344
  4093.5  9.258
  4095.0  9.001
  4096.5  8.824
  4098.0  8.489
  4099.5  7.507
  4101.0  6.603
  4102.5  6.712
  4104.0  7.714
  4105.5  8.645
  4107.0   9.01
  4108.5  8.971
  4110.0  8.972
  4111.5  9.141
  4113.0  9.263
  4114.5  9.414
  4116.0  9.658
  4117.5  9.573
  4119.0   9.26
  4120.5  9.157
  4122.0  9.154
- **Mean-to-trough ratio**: 1.04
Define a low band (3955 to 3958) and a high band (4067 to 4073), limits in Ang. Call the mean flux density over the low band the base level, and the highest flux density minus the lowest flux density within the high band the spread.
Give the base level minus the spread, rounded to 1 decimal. 6.9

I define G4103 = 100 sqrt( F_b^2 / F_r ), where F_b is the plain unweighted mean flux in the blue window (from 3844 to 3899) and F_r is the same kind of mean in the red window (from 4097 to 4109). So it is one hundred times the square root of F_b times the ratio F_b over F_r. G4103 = 249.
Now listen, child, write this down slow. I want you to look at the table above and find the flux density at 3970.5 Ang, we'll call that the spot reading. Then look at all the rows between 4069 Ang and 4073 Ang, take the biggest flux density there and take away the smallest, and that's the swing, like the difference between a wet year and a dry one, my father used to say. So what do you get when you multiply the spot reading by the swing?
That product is 1.2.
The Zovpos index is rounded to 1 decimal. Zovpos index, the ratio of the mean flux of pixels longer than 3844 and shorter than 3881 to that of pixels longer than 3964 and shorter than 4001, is 1.1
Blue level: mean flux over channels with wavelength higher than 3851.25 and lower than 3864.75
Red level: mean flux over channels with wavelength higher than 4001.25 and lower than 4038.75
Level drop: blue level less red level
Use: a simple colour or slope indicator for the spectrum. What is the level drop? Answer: -1.84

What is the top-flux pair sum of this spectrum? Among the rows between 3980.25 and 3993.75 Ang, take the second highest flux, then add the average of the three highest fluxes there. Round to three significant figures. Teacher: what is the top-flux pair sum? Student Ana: 17.7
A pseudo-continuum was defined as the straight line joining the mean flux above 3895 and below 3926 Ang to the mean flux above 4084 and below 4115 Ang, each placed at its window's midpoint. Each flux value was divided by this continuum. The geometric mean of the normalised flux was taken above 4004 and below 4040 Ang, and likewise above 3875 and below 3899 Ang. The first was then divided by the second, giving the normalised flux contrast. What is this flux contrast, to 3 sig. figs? 1.17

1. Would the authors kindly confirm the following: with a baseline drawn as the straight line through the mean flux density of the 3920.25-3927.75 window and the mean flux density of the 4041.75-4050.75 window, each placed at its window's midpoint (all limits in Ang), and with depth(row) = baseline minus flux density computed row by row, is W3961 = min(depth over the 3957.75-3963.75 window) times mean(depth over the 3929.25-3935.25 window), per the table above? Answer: -4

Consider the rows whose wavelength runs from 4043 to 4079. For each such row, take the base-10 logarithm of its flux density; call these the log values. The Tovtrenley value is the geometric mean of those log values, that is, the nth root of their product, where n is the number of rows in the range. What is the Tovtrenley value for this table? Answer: 0.92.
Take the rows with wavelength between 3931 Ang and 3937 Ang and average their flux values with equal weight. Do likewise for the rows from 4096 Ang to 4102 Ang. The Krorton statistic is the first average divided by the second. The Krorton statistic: 0.2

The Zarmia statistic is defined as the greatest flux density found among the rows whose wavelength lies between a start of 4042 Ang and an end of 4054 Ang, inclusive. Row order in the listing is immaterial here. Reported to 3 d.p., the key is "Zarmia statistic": 9.346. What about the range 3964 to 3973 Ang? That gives 4.098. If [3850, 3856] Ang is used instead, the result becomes 8.427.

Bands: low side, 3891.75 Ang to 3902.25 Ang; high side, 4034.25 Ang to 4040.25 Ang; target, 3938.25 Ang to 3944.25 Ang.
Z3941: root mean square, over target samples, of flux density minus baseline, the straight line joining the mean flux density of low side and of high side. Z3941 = 2.8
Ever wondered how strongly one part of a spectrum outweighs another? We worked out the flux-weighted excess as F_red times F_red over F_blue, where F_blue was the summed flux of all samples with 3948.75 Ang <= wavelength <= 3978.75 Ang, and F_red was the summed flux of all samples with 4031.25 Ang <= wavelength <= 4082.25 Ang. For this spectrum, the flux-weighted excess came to 752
